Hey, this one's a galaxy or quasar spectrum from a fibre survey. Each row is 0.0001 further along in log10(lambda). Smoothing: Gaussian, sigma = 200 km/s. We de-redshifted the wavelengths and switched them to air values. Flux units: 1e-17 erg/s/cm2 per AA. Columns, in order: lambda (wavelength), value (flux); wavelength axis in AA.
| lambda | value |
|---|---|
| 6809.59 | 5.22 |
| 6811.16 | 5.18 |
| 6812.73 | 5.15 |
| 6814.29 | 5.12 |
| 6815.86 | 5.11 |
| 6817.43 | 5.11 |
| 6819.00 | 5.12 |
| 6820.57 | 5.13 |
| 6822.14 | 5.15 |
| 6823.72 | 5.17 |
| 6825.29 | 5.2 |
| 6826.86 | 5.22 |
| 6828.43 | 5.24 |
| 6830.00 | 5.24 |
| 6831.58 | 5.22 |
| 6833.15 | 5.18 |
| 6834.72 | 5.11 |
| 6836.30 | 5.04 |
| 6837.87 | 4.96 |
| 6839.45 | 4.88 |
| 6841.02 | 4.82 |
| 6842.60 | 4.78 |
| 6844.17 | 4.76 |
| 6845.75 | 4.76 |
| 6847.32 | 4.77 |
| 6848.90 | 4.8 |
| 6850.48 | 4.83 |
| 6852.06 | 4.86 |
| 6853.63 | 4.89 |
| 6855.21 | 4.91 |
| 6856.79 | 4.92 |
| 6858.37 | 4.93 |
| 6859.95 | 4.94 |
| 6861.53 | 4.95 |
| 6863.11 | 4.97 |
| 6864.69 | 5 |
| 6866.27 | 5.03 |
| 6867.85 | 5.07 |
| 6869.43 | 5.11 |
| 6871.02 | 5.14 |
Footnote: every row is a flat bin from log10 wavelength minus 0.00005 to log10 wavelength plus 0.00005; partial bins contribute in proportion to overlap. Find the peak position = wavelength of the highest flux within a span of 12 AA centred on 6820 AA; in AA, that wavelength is 6825.29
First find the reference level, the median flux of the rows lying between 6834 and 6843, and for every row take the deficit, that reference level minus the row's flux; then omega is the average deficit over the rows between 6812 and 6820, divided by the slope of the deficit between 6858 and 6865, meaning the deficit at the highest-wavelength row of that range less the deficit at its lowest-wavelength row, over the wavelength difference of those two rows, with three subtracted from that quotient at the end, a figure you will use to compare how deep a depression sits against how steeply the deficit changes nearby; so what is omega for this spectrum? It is 15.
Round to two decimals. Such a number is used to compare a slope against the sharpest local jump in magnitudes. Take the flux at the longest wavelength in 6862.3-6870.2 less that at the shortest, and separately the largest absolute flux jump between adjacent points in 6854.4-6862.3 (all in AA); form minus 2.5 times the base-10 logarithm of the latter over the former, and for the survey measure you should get 2.87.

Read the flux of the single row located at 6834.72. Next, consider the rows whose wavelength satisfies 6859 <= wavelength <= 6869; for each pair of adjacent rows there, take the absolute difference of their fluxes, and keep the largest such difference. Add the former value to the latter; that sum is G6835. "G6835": 5.15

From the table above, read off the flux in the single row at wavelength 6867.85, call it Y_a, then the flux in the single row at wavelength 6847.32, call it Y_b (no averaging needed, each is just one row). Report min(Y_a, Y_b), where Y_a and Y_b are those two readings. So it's 4.77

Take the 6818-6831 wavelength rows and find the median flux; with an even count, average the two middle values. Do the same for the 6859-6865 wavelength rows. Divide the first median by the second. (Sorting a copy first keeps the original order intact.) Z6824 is 1.05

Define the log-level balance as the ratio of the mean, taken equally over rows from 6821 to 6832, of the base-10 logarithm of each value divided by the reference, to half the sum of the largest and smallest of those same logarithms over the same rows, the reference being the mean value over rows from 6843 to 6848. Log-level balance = 1.02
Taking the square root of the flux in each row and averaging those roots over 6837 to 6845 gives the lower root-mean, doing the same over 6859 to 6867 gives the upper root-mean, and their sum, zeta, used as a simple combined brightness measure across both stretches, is 4.43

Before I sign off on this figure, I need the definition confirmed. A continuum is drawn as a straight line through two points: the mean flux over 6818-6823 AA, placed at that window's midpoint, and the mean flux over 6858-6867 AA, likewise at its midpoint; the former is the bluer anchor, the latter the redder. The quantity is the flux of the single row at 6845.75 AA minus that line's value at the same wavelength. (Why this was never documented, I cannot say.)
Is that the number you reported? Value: -0.27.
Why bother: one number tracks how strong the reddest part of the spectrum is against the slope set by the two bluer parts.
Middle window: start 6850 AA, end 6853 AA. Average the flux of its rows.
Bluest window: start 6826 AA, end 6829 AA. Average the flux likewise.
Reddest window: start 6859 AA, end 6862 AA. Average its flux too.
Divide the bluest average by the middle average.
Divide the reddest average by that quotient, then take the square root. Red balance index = 2.14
